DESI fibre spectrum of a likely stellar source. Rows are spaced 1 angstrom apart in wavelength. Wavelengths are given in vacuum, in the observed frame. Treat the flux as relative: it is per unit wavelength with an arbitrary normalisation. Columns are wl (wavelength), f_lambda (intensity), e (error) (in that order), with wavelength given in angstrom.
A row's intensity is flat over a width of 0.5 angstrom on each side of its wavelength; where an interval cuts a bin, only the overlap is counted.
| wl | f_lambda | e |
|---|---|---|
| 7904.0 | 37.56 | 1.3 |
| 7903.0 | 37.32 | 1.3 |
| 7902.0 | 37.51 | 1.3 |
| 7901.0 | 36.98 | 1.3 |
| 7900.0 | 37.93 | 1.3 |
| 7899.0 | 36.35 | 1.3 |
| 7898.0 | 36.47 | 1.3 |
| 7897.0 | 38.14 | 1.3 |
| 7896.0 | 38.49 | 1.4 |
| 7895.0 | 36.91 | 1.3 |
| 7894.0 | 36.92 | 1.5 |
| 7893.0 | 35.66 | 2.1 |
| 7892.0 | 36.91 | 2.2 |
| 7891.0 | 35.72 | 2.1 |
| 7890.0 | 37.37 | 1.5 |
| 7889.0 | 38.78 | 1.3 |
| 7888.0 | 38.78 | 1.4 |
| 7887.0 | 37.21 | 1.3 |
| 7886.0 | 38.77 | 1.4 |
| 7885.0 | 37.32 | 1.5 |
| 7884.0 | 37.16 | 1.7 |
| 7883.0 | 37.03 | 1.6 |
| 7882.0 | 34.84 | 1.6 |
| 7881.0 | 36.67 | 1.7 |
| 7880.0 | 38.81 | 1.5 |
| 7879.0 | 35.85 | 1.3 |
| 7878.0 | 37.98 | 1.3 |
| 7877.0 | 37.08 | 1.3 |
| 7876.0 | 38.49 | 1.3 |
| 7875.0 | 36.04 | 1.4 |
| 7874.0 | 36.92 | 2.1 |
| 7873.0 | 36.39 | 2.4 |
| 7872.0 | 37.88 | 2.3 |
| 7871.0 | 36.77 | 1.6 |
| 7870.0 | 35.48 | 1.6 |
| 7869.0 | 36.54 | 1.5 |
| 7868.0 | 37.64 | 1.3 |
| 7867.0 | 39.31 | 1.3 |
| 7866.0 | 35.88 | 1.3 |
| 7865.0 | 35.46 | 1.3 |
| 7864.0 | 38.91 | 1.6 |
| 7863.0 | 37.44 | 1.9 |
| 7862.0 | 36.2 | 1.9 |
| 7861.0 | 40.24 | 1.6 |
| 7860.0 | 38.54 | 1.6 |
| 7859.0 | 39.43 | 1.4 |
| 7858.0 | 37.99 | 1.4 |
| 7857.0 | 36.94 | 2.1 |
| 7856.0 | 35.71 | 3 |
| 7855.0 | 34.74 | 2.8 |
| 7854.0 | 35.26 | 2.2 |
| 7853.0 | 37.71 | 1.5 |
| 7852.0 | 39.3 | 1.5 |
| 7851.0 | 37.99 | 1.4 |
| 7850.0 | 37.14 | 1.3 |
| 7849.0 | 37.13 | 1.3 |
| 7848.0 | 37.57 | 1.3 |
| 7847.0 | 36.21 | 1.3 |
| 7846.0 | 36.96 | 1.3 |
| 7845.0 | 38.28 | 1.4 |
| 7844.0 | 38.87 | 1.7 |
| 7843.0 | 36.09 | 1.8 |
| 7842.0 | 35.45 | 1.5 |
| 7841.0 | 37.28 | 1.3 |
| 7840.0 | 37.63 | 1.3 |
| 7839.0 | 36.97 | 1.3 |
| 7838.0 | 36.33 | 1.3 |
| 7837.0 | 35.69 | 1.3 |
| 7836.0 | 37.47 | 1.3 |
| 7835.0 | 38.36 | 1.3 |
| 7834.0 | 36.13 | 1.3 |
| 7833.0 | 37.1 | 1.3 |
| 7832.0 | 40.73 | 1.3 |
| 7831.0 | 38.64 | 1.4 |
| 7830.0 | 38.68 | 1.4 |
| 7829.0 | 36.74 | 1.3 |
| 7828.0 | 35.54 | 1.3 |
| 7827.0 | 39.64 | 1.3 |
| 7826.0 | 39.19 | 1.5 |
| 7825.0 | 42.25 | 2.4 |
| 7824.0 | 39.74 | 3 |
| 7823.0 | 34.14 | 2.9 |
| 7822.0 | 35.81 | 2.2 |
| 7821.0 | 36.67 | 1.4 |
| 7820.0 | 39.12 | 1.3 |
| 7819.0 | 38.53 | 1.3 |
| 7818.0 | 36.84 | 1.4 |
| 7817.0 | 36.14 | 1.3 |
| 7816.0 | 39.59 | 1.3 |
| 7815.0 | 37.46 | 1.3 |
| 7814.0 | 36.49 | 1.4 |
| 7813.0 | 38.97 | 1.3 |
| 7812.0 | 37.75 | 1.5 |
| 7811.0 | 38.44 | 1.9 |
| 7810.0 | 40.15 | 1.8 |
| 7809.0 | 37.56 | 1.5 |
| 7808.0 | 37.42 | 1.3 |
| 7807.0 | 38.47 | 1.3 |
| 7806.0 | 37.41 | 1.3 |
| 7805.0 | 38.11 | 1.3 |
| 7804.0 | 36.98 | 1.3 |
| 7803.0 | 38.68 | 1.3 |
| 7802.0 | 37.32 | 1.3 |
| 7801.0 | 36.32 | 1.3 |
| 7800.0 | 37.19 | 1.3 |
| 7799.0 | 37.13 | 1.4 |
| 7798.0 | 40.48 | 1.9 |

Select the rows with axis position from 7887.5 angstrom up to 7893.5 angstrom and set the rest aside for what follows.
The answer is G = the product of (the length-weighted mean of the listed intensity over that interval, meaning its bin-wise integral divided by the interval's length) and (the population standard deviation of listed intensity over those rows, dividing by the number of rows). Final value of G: 47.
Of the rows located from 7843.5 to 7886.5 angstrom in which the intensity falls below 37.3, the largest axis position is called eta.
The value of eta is 7884.0 angstrom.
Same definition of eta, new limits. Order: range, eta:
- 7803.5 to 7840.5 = 7839.0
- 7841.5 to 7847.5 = 7847.0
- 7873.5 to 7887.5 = 7887.0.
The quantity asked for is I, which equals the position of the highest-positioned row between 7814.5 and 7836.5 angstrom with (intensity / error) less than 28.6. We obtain 7834.0 angstrom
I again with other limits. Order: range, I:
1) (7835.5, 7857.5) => 7857.0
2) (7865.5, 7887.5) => 7886.0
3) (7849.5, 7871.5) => 7871.0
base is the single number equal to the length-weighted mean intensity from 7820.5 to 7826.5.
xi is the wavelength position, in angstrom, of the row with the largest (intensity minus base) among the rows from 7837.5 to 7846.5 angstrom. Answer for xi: 7844.0 angstrom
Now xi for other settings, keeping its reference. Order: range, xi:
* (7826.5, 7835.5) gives 7832.0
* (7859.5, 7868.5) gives 7861.0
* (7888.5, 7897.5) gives 7889.0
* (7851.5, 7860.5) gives 7859.0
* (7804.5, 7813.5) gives 7810.0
